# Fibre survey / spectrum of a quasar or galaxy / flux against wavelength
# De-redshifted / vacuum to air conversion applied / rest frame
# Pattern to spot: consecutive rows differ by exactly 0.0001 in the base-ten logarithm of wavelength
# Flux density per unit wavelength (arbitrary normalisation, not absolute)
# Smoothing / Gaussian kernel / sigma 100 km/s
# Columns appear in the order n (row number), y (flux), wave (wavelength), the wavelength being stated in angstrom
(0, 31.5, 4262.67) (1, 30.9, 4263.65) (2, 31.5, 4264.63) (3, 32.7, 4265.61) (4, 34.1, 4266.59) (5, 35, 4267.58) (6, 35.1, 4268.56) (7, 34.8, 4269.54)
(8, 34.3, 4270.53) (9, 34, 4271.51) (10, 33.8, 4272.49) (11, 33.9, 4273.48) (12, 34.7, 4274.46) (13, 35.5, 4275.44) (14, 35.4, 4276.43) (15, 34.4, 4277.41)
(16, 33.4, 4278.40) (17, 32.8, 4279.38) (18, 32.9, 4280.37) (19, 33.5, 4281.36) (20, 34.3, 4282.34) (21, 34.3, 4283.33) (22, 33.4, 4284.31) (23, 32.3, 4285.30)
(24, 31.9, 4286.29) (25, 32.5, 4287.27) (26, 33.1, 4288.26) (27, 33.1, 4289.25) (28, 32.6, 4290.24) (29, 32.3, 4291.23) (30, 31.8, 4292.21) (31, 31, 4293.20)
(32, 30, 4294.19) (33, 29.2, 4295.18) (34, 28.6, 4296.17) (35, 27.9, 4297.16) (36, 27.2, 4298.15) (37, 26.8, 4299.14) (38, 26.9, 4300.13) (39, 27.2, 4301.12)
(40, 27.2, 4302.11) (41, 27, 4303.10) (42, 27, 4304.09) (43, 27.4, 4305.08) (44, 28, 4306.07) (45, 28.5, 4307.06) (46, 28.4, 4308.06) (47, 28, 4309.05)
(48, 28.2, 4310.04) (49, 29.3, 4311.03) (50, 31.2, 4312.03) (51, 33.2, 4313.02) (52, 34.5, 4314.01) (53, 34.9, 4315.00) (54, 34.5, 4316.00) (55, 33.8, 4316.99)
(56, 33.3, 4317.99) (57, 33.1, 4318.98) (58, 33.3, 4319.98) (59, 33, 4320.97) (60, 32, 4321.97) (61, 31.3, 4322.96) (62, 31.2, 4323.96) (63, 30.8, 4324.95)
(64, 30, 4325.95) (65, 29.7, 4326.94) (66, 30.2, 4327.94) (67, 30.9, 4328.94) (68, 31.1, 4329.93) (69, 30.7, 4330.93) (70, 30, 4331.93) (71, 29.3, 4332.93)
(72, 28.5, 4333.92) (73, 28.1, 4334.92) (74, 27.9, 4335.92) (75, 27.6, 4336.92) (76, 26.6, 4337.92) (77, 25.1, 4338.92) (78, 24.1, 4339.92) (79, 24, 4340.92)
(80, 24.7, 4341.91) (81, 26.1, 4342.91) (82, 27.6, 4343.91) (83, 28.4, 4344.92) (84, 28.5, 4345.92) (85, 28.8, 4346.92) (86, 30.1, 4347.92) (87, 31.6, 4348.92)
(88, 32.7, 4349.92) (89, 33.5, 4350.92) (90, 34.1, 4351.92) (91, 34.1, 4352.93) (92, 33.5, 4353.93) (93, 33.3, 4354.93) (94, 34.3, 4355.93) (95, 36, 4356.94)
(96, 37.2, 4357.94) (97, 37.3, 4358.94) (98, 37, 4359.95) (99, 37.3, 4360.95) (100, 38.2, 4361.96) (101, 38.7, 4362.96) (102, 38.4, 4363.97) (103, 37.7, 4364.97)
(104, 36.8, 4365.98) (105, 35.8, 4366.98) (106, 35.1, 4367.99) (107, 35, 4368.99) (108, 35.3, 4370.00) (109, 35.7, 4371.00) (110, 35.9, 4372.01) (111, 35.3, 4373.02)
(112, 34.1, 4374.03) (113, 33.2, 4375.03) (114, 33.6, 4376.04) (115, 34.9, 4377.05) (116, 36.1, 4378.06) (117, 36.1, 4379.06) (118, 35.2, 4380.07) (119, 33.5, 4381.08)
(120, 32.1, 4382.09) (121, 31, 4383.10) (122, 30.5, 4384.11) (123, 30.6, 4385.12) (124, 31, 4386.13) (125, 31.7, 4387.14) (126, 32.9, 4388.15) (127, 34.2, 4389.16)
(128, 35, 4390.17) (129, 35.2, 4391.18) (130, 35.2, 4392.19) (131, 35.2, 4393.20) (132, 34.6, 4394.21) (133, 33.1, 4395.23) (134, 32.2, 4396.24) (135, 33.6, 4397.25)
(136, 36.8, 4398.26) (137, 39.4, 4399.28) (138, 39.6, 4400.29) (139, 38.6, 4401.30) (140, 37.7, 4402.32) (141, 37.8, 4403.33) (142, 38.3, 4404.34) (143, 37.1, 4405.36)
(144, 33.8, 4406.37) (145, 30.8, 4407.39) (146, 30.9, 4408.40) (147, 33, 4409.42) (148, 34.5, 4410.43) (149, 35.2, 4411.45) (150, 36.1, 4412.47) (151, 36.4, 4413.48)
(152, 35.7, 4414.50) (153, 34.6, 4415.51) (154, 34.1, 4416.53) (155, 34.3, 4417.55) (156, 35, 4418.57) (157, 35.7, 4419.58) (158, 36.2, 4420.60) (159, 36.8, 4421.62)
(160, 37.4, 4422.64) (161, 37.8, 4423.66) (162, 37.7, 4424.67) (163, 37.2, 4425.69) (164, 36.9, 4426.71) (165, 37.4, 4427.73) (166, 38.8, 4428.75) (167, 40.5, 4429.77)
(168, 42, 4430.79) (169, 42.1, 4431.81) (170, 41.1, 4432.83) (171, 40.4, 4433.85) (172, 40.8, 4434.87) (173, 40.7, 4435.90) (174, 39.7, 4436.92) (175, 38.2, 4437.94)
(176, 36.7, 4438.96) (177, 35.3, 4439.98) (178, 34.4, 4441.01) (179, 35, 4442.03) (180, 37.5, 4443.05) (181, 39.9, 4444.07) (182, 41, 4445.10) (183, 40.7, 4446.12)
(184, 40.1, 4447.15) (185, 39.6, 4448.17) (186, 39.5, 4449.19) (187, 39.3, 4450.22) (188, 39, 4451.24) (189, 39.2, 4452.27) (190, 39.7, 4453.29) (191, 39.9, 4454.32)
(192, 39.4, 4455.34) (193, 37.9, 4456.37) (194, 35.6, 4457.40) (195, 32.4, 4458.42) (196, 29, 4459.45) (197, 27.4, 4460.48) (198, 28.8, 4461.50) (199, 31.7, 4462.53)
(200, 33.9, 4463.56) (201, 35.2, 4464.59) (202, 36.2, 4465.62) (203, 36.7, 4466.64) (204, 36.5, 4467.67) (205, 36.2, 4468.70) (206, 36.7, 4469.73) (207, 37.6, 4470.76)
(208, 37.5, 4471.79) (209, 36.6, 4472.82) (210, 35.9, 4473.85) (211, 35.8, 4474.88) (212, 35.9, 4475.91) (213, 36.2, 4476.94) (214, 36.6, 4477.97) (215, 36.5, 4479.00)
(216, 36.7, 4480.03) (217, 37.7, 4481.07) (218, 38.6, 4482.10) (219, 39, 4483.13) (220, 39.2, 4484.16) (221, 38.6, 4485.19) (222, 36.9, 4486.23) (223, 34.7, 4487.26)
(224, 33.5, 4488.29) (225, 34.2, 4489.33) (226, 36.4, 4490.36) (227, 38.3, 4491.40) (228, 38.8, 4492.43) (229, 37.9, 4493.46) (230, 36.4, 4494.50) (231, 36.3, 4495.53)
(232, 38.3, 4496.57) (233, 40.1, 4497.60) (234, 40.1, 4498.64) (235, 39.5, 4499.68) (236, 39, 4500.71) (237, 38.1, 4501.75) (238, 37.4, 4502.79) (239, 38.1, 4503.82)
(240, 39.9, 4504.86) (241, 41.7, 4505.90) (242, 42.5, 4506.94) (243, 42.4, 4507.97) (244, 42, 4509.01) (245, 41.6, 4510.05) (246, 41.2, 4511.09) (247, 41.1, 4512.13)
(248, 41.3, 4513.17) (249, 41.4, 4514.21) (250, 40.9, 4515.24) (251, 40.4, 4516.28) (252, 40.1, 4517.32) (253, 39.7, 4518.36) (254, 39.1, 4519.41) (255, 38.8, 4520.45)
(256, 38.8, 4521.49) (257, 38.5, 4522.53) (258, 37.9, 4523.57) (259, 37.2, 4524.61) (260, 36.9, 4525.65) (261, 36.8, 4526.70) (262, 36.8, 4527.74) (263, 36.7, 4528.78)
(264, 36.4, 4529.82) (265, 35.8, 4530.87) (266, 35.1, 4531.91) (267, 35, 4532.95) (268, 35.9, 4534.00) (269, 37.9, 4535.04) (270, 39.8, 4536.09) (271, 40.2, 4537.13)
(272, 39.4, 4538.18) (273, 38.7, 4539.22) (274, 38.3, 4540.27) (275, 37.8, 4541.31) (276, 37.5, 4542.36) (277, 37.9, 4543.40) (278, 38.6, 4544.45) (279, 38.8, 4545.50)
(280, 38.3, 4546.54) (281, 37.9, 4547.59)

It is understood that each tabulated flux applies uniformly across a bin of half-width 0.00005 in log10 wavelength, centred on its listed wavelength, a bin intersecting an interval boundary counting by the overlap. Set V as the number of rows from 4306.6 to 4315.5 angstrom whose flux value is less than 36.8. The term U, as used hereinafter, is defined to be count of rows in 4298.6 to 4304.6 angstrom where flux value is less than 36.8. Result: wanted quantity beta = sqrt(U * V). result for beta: 7.3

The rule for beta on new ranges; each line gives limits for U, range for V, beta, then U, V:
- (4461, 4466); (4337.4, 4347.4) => 7.1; 5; 10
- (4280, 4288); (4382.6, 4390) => 7.5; 8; 7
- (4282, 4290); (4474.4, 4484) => 6.9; 8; 6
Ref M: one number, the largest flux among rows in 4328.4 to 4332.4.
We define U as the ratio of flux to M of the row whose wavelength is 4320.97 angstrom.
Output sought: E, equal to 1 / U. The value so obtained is 0.94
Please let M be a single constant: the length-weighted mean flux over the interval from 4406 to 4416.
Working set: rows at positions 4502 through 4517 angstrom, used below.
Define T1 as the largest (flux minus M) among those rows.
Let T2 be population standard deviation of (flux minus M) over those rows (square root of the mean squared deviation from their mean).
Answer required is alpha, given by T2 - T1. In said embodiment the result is -7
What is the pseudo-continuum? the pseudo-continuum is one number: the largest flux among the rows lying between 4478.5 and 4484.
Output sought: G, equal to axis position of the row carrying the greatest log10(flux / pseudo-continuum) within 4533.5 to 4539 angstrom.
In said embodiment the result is 4537.13 angstrom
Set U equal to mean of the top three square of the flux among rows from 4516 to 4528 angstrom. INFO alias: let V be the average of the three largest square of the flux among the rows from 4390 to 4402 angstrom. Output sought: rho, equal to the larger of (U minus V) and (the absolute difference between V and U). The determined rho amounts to 69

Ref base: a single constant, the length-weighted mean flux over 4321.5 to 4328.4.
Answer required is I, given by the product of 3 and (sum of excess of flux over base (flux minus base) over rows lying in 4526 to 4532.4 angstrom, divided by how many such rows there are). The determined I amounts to 17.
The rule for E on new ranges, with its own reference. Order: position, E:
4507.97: 0.73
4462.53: 0.98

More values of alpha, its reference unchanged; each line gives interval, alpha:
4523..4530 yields -3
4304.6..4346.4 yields 2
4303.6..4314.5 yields 2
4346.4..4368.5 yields -2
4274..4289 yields 0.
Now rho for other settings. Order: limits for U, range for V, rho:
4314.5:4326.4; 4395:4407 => 353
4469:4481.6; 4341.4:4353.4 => 264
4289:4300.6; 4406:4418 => 234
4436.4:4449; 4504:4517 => 141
